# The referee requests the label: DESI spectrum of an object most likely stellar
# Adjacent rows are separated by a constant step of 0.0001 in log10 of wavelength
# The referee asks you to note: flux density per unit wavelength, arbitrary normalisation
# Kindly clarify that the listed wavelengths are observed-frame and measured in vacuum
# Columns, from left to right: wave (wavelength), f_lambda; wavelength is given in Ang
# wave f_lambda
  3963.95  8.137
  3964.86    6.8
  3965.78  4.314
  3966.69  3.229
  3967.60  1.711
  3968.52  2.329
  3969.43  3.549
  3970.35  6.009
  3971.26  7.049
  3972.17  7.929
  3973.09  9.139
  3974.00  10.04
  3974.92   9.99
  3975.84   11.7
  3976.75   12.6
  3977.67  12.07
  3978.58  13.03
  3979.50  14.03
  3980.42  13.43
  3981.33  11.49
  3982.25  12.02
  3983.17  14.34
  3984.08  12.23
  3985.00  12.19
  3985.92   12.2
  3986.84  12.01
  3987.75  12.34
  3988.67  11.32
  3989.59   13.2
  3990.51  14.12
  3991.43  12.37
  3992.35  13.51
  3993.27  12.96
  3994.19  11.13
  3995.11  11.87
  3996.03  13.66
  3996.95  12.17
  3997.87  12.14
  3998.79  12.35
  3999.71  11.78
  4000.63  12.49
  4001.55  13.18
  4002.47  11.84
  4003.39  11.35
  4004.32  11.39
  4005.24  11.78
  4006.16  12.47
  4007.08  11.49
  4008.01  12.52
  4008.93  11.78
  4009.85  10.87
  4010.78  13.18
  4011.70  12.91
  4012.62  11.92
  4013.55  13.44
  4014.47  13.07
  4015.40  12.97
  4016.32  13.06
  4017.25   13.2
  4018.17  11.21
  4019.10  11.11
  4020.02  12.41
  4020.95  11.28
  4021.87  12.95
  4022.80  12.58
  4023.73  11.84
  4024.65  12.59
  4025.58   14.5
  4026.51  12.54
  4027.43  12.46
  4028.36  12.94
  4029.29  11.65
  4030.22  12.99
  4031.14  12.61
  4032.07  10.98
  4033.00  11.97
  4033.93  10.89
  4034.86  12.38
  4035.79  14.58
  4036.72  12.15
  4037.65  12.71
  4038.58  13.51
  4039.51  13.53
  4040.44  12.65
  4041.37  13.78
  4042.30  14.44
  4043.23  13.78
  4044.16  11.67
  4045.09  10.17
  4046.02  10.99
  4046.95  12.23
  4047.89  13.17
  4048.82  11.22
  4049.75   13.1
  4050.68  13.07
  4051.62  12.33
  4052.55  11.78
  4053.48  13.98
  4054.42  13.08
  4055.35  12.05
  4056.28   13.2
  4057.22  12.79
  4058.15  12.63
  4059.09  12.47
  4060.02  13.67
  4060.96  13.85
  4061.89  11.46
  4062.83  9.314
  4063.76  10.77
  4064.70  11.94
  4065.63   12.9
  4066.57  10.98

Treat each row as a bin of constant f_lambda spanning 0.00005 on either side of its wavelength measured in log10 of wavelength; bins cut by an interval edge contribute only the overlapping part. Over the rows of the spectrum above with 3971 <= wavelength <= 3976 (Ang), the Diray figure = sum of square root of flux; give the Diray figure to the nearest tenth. 18.2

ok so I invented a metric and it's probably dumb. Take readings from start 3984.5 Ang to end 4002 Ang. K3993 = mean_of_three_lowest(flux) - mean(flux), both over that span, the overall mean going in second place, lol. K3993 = -1.06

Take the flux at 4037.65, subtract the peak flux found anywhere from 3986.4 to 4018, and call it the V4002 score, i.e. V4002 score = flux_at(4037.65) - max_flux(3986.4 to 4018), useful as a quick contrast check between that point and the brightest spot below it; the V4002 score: -1.4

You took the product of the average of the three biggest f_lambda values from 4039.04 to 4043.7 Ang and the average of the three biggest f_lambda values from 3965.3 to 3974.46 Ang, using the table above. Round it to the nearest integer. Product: 127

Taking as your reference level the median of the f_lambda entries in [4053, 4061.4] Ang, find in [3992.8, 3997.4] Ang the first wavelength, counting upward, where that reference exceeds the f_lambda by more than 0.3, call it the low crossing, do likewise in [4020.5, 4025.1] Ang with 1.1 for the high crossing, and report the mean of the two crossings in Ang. 4007.6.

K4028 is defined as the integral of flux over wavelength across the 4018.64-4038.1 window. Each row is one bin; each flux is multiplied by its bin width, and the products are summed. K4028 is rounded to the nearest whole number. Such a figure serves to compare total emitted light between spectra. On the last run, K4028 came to 241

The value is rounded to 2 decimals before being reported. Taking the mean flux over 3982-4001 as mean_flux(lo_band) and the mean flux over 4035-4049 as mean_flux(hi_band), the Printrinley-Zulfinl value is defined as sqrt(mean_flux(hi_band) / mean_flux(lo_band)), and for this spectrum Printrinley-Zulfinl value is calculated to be 1.01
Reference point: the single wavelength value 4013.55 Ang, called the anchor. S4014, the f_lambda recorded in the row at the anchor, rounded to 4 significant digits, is 13.44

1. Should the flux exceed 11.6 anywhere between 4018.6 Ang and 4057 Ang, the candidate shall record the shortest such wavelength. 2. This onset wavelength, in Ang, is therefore 4020.02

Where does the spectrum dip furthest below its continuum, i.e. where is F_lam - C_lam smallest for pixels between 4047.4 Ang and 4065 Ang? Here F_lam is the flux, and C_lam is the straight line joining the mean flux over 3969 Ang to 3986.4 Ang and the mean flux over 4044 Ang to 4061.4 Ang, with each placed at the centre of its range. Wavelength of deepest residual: 4062.83 Ang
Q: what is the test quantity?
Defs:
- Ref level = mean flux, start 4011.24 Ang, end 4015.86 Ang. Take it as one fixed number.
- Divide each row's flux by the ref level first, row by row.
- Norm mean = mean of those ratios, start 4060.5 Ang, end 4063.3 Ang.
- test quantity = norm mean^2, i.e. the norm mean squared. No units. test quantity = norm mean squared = 0.81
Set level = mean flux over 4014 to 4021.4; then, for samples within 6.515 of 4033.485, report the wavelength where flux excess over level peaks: 4035.79 Ang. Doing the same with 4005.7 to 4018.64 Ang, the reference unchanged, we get 4013.55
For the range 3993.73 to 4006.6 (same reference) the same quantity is 3996.03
